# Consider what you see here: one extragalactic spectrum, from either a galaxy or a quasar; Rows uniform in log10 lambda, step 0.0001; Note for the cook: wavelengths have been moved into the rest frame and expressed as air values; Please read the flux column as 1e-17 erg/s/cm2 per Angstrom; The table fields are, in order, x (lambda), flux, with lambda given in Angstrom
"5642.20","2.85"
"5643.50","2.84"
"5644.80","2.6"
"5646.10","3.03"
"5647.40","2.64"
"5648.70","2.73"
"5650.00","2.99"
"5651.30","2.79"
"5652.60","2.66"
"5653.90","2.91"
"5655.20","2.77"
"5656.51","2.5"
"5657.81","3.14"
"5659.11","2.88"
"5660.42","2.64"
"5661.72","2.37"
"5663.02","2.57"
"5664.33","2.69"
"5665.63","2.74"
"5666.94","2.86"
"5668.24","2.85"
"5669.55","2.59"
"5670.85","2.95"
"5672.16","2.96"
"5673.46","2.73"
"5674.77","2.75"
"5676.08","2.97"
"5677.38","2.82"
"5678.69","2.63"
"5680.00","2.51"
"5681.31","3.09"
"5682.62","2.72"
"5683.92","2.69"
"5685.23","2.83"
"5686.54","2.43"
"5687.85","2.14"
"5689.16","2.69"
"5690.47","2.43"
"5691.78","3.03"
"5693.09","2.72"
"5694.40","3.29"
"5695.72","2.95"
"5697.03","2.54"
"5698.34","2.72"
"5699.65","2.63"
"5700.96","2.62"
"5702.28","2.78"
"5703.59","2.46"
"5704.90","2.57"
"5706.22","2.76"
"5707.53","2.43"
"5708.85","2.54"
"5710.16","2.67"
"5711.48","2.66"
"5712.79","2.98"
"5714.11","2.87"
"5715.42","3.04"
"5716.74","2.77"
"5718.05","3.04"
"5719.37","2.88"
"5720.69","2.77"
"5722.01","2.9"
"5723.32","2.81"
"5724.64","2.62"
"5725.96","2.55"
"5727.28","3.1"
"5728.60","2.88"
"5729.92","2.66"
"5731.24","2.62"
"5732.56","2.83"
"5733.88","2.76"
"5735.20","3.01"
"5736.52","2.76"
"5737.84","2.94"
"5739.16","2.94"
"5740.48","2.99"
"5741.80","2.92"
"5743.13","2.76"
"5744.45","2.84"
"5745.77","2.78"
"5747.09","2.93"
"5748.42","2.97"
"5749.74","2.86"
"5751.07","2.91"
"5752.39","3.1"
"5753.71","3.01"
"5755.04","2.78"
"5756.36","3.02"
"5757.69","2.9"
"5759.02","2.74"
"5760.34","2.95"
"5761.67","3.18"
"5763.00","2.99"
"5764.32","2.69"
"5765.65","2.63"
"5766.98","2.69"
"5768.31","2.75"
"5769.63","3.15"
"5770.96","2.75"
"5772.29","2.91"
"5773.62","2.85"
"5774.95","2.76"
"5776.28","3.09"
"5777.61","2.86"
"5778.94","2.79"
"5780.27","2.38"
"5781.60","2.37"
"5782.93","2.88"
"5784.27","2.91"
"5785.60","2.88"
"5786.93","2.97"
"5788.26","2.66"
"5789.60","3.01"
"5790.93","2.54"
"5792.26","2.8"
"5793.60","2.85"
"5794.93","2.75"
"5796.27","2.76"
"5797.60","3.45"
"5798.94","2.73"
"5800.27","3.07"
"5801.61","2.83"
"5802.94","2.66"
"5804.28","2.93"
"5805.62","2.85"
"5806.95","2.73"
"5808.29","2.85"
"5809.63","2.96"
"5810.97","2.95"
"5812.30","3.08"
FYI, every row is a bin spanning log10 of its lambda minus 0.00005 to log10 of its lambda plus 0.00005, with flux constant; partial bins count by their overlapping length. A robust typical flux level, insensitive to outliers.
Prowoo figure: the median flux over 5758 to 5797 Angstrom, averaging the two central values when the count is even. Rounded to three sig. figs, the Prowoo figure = 2.80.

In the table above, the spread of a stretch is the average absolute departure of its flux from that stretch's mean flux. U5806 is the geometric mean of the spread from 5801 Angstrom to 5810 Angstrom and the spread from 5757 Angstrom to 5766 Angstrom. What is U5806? 0.11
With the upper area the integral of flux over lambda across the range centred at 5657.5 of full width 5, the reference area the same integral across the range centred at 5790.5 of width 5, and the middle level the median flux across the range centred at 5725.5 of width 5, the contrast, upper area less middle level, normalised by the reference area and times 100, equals 82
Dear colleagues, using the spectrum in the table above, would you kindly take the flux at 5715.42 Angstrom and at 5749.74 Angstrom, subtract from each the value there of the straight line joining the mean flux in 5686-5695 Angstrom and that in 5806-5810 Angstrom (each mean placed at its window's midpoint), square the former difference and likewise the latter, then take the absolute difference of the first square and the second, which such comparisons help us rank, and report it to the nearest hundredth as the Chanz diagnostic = 0.10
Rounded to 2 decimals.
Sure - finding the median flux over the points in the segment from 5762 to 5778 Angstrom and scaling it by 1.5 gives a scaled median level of 4.21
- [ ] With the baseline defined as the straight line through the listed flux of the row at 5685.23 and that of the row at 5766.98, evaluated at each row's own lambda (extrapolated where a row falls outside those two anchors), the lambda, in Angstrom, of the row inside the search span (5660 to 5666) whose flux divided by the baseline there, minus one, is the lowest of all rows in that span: 5661.72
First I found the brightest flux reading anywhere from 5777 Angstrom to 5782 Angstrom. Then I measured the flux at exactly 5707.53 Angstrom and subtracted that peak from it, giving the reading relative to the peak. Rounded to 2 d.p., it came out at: -0.43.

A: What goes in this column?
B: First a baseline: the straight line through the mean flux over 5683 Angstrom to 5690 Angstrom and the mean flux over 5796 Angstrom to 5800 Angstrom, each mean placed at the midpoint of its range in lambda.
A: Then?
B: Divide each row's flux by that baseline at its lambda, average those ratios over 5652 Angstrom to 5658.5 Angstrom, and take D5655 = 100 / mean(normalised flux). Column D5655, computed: 87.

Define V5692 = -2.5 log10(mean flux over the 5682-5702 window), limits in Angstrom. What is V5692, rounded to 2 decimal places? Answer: -1.08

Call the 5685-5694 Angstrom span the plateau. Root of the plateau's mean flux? 1.62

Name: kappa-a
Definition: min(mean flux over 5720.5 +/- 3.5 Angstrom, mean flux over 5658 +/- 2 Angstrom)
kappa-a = 2.84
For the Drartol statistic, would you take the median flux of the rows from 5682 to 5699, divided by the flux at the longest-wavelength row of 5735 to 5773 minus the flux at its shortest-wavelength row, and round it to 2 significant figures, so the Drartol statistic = -27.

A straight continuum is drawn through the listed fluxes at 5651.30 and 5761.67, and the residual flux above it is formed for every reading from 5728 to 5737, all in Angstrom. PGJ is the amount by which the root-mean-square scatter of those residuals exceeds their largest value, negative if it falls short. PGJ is 0.39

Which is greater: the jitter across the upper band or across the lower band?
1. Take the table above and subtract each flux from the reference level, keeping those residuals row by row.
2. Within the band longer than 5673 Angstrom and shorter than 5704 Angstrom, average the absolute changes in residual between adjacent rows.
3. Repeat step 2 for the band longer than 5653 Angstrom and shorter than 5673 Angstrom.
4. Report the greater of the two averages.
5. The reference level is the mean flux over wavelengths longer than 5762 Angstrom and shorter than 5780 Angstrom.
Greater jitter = 0.274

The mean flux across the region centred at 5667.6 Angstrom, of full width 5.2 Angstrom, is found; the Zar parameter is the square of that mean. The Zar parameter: 7.6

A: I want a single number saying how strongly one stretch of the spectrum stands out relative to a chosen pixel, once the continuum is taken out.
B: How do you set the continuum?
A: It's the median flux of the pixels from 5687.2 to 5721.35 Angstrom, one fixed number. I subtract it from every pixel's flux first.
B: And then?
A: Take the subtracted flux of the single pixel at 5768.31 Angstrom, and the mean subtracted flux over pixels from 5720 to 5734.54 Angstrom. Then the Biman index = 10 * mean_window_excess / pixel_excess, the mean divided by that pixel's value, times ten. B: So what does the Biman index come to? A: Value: 17.6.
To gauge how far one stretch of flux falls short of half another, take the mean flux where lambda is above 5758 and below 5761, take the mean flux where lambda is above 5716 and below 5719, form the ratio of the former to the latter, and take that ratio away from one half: -0.48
